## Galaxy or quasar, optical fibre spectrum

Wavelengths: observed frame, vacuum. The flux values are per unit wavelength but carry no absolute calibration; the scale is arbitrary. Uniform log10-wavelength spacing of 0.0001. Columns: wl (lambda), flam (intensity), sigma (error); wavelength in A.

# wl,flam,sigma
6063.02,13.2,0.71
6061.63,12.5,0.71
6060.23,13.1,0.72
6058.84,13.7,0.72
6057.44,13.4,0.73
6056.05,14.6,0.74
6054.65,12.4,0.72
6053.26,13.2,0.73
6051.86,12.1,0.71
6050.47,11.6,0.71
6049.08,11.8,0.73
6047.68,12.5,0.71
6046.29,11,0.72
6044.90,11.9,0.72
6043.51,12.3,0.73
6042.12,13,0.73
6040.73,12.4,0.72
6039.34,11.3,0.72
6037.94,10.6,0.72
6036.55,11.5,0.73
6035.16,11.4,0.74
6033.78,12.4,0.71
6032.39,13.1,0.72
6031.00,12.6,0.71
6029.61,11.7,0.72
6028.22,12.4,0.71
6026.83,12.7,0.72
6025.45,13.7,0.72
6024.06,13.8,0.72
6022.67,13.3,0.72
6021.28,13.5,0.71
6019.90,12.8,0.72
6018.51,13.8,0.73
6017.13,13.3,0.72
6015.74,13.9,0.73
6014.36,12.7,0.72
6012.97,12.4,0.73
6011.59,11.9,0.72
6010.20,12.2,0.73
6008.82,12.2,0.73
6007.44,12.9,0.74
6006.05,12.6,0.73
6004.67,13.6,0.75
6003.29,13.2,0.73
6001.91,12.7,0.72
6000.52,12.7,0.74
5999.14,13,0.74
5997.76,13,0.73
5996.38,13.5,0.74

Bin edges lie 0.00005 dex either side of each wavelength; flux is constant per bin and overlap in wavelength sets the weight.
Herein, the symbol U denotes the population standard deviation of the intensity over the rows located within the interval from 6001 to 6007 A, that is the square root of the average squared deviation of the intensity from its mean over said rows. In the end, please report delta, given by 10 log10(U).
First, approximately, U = 0.40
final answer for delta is -4.0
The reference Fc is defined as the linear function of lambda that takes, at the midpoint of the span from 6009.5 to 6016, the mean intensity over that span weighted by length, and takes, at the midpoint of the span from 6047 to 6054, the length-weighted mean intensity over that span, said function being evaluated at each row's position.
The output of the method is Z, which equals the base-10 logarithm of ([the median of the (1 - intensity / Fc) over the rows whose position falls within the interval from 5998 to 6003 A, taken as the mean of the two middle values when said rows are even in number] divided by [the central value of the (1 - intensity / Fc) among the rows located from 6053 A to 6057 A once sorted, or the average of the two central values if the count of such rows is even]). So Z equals -1.13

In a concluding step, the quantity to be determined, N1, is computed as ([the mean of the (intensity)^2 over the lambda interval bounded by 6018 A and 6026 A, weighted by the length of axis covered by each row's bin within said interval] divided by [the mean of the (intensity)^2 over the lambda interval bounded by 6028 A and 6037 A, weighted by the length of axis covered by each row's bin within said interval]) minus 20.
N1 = -18.8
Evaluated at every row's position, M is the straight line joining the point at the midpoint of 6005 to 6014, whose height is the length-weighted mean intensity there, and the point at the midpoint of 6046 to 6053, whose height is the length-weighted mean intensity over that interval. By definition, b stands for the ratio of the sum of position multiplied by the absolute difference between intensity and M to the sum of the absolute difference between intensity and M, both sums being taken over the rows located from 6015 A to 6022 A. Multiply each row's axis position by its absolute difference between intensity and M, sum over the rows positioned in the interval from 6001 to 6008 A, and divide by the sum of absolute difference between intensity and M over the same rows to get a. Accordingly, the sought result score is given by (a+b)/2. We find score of 6011.4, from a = 6004.7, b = 6018.2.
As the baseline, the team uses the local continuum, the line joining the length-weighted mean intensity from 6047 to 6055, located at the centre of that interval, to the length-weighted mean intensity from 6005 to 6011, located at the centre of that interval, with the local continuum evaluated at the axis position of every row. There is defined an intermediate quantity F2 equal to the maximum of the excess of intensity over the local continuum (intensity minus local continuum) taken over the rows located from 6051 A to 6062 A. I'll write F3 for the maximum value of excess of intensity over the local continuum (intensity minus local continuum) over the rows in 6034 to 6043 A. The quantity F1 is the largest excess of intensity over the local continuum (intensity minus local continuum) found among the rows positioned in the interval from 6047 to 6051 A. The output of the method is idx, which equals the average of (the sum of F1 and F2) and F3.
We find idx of 1.6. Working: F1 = 0.2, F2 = 2.4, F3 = 0.7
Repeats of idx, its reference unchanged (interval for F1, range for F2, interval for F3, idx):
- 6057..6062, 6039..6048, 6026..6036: 1.5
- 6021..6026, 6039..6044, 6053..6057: 2.2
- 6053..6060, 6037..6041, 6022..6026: 1.9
